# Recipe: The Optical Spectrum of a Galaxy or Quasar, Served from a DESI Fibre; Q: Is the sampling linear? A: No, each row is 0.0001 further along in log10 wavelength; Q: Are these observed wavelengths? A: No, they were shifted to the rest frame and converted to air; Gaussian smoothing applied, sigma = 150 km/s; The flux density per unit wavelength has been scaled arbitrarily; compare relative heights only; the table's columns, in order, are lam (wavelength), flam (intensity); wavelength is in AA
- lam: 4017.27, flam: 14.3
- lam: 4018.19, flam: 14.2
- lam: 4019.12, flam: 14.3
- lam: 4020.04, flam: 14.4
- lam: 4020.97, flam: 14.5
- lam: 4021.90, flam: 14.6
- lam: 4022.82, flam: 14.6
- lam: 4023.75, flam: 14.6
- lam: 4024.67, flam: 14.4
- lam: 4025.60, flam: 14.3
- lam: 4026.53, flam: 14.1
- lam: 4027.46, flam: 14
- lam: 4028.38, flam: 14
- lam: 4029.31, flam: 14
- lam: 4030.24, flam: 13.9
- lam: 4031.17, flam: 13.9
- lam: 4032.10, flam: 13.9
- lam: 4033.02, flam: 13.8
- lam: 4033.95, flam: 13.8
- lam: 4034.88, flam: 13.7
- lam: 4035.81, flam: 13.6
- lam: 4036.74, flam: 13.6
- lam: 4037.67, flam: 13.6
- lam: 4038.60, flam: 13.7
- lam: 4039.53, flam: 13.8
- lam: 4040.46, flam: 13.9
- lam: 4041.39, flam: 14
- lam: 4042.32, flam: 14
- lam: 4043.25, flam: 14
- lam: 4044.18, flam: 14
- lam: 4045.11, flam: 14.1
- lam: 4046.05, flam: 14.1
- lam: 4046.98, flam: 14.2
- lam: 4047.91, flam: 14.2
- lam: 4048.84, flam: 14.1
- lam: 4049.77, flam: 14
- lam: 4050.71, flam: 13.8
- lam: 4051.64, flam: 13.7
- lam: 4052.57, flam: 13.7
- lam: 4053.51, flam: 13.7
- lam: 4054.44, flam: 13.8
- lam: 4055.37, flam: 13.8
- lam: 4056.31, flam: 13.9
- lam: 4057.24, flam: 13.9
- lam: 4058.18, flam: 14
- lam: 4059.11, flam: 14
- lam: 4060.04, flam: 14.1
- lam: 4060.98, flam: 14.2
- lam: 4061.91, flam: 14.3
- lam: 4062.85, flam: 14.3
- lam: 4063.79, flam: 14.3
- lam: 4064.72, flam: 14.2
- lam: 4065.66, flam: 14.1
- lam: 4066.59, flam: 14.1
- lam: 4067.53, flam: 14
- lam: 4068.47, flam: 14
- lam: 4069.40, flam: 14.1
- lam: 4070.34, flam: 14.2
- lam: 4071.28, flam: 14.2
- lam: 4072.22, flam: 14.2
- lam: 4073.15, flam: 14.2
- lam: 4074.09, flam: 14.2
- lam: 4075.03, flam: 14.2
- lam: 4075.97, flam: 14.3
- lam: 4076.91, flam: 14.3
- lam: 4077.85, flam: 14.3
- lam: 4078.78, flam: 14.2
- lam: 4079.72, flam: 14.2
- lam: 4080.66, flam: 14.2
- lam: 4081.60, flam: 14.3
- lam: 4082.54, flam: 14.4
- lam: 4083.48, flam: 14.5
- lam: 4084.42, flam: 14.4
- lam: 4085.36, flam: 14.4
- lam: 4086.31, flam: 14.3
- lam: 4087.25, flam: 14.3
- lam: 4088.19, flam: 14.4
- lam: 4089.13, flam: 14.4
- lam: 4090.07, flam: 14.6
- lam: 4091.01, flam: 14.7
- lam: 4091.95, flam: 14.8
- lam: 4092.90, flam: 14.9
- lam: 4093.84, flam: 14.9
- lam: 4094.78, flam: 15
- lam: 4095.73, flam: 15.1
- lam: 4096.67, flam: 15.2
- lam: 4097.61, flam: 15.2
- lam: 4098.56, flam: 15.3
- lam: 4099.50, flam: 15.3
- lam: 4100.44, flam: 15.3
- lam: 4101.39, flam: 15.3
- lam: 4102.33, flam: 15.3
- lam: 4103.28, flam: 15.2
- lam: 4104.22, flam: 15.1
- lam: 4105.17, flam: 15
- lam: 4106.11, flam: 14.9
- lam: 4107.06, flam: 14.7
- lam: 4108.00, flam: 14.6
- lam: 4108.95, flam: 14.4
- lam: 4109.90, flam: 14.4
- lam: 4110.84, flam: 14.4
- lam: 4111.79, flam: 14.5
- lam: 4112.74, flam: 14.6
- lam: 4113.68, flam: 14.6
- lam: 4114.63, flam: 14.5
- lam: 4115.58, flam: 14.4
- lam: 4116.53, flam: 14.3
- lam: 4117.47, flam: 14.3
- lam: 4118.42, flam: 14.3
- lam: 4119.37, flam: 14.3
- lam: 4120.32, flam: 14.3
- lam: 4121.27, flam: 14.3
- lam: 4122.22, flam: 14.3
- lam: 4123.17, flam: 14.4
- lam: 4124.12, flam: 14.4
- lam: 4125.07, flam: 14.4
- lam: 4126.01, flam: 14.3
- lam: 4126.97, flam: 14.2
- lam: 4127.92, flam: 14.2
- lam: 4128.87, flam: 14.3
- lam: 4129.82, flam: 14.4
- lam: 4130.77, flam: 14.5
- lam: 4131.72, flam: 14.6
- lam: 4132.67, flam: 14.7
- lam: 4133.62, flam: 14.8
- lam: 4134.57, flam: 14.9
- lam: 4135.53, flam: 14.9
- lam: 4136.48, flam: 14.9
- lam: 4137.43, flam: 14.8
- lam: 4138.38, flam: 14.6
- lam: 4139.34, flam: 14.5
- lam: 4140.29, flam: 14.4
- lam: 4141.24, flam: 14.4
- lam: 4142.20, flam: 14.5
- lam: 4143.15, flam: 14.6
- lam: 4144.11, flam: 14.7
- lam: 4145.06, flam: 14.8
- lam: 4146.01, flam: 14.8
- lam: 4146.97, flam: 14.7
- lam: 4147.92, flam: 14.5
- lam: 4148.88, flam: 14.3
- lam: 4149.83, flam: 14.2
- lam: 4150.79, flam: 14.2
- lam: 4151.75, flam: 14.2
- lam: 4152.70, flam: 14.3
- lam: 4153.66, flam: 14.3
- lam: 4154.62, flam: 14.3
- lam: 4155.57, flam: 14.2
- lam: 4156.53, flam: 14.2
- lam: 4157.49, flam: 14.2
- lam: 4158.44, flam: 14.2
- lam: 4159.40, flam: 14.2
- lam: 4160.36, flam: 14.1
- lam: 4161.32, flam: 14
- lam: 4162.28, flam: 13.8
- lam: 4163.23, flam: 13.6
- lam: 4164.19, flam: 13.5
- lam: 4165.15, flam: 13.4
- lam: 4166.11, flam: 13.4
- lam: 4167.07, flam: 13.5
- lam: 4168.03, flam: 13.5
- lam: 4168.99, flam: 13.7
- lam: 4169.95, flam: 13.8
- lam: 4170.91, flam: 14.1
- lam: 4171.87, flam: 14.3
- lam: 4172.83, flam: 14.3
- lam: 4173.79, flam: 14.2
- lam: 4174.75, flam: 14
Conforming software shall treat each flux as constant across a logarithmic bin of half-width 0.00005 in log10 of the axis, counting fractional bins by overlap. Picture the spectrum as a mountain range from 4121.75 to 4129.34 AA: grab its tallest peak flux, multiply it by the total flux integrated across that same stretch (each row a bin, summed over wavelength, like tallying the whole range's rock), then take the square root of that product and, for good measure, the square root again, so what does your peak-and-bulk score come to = 6.29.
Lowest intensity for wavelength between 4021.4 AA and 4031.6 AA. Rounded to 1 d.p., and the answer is 13.9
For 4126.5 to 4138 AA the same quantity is 14.2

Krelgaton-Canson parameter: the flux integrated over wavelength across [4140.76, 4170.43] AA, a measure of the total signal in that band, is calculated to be 419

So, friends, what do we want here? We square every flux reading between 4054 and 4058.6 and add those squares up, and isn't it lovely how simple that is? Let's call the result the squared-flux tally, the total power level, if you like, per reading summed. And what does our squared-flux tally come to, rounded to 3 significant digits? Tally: 963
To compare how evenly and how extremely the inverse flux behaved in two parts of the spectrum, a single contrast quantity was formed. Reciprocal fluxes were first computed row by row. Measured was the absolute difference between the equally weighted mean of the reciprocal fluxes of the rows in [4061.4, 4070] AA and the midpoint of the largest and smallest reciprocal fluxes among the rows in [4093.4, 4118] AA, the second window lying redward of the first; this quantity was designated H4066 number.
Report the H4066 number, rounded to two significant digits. 0.0030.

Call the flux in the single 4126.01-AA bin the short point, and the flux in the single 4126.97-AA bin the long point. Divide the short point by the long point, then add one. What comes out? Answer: 2.01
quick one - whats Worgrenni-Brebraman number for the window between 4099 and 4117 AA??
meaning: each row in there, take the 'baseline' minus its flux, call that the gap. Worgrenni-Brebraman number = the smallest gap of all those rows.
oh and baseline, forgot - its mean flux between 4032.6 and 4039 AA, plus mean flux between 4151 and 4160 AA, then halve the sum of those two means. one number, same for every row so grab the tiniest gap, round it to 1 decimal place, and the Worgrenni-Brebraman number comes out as -1.3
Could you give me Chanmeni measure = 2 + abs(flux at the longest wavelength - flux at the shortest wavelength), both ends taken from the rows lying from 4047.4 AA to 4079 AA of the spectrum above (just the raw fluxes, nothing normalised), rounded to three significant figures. 2.00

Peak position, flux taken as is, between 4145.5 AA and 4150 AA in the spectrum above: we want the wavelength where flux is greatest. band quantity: 4146.01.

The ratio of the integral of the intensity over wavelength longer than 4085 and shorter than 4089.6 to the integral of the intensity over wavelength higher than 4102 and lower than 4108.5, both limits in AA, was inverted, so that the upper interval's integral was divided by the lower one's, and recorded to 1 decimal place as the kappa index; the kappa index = 1.5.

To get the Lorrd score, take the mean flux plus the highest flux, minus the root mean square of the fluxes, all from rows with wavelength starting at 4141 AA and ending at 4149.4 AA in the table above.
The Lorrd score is 14.8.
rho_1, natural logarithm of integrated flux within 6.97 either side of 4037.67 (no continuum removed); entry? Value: 5.261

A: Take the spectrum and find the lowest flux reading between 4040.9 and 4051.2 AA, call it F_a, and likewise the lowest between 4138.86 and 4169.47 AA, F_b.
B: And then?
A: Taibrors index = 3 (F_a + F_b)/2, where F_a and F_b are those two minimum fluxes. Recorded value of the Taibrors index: 40.8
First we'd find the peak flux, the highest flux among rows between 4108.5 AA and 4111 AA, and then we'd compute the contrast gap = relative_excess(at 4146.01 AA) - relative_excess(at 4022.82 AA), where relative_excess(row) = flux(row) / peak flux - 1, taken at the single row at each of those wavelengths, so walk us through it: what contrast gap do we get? 0.014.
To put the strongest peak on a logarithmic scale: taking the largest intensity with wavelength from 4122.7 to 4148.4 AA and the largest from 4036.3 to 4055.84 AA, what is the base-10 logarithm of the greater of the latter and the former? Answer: 1.17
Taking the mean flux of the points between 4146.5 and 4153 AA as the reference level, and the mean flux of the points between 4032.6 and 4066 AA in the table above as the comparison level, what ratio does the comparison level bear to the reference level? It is 0.972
